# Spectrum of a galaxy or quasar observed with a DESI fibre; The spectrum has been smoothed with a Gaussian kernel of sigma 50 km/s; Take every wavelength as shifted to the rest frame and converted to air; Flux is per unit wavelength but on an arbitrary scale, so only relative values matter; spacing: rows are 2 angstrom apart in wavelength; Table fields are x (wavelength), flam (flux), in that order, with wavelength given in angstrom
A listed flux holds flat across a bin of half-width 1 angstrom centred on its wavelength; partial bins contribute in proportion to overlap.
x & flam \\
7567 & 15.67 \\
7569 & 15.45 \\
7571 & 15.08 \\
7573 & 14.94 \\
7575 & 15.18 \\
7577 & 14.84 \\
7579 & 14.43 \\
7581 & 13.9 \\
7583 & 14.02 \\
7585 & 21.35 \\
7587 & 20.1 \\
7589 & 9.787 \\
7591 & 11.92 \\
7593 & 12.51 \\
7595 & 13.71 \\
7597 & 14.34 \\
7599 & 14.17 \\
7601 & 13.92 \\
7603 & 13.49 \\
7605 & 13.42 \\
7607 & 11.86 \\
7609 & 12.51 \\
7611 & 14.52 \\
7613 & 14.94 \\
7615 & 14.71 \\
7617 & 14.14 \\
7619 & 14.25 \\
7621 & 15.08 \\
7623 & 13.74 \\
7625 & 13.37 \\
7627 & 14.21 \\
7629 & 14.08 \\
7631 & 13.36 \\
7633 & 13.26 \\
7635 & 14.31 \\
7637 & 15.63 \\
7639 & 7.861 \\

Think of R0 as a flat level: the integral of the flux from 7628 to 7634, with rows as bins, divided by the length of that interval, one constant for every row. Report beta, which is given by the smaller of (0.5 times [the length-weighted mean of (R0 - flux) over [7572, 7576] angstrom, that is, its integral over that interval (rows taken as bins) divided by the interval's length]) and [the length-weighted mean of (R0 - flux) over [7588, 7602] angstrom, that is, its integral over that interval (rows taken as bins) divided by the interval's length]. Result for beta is -0.75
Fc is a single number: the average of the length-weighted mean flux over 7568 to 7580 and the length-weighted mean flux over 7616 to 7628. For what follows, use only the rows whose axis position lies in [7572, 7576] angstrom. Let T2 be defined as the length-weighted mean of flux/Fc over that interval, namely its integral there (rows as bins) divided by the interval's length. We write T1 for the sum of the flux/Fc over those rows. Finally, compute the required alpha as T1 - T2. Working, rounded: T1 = 2.1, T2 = 1.03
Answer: 1.0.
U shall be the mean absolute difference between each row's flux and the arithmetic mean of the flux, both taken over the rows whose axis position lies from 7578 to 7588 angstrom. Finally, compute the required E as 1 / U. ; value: 0.3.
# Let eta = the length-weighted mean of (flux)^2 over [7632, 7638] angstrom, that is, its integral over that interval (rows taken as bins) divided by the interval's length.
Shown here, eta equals 208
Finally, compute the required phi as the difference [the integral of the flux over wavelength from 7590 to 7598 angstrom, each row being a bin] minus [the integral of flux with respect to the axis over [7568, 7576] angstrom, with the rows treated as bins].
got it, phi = -16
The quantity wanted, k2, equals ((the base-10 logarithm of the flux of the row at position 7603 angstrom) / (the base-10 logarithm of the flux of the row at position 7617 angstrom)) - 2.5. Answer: -1.52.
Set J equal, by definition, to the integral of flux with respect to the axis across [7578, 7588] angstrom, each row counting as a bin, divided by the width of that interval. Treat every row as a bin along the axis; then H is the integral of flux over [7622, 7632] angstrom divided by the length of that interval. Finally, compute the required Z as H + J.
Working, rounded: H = 13.8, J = 17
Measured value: 30.5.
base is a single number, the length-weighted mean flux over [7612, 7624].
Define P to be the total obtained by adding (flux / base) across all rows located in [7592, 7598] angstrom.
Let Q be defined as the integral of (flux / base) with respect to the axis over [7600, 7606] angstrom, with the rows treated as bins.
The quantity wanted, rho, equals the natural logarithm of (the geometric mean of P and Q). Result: 1.38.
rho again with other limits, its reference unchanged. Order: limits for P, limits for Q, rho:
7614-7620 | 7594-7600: 1.43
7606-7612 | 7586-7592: 1.37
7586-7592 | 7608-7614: 1.41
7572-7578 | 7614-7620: 1.46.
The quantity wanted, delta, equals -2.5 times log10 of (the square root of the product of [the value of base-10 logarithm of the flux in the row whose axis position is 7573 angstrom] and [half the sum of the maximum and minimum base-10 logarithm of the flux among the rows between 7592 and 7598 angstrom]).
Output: -0.152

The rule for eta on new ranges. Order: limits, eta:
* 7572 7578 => 225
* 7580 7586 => 282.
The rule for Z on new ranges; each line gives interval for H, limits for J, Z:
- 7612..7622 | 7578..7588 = 31.4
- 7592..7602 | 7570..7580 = 28.6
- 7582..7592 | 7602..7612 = 28.6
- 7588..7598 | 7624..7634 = 26.1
